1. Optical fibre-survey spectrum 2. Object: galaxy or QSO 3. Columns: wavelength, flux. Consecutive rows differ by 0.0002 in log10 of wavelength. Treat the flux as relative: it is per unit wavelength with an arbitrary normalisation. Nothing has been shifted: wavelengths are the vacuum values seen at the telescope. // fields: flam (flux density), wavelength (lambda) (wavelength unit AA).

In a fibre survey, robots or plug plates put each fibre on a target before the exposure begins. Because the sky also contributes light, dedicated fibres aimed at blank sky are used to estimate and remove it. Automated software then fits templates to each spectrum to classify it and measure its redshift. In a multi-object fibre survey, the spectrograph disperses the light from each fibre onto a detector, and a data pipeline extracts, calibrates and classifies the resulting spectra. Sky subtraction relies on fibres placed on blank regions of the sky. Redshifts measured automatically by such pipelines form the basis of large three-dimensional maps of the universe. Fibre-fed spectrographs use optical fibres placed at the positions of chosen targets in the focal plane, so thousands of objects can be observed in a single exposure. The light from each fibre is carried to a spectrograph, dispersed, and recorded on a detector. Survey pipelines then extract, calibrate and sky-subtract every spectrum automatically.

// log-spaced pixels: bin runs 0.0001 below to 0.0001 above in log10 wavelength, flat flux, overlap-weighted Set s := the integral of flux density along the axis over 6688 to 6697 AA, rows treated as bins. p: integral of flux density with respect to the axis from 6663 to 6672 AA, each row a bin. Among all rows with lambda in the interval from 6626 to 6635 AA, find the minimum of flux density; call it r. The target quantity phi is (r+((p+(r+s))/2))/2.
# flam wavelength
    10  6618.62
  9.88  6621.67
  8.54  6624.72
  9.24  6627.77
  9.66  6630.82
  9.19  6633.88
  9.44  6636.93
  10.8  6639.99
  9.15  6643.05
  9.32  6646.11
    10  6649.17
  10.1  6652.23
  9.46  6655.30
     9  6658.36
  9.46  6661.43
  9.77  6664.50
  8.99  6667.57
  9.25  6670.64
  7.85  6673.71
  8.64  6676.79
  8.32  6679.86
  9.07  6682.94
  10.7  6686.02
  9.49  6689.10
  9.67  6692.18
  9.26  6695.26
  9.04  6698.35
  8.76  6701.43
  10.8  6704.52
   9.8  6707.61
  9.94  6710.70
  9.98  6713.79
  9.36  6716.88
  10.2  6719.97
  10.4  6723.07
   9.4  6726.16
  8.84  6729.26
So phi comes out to 49.2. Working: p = 84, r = 9.19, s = 85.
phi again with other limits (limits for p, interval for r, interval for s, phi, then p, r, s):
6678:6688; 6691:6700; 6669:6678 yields 49.5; 93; 9.04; 77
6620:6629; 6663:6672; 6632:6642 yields 51.9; 83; 8.99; 98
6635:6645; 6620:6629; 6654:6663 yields 51.7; 98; 8.54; 84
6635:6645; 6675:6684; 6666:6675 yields 50.3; 98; 8.32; 79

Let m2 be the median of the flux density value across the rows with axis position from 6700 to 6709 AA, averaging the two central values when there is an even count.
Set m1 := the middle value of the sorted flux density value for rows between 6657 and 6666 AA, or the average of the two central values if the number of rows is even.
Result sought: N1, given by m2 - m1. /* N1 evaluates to 0.3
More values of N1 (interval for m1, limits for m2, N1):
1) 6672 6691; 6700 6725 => 1.1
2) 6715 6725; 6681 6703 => -0.9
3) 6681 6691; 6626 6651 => -0.1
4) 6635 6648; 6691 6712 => 0.3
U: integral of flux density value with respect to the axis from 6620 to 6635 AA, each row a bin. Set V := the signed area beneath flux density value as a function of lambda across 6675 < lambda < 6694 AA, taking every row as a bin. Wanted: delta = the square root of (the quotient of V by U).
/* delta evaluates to 1.12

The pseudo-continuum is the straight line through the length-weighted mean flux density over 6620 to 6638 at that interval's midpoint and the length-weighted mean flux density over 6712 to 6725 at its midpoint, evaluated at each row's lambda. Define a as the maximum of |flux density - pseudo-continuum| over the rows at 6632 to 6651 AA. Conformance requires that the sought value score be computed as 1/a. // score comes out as 0.7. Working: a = 1.4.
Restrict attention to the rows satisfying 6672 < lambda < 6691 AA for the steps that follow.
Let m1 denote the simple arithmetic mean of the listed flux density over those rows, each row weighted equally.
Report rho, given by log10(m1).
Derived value 0.955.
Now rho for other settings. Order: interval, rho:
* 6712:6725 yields 0.999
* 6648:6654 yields 1.002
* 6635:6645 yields 0.991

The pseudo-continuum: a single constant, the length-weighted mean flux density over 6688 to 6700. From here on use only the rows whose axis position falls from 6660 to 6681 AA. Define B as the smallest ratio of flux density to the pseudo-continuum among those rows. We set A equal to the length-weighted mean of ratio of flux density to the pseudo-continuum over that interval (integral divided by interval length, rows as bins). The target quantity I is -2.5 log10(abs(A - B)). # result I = 2.4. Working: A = 0.95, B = 0.84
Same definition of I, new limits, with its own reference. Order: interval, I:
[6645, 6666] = 3.0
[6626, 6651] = 3.3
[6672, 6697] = 2.2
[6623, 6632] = 3.0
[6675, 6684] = 3.7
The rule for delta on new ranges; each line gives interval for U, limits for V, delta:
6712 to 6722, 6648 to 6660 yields 1.08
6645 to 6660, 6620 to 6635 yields 0.99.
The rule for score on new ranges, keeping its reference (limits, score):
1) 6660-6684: 0.6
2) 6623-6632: 1.3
